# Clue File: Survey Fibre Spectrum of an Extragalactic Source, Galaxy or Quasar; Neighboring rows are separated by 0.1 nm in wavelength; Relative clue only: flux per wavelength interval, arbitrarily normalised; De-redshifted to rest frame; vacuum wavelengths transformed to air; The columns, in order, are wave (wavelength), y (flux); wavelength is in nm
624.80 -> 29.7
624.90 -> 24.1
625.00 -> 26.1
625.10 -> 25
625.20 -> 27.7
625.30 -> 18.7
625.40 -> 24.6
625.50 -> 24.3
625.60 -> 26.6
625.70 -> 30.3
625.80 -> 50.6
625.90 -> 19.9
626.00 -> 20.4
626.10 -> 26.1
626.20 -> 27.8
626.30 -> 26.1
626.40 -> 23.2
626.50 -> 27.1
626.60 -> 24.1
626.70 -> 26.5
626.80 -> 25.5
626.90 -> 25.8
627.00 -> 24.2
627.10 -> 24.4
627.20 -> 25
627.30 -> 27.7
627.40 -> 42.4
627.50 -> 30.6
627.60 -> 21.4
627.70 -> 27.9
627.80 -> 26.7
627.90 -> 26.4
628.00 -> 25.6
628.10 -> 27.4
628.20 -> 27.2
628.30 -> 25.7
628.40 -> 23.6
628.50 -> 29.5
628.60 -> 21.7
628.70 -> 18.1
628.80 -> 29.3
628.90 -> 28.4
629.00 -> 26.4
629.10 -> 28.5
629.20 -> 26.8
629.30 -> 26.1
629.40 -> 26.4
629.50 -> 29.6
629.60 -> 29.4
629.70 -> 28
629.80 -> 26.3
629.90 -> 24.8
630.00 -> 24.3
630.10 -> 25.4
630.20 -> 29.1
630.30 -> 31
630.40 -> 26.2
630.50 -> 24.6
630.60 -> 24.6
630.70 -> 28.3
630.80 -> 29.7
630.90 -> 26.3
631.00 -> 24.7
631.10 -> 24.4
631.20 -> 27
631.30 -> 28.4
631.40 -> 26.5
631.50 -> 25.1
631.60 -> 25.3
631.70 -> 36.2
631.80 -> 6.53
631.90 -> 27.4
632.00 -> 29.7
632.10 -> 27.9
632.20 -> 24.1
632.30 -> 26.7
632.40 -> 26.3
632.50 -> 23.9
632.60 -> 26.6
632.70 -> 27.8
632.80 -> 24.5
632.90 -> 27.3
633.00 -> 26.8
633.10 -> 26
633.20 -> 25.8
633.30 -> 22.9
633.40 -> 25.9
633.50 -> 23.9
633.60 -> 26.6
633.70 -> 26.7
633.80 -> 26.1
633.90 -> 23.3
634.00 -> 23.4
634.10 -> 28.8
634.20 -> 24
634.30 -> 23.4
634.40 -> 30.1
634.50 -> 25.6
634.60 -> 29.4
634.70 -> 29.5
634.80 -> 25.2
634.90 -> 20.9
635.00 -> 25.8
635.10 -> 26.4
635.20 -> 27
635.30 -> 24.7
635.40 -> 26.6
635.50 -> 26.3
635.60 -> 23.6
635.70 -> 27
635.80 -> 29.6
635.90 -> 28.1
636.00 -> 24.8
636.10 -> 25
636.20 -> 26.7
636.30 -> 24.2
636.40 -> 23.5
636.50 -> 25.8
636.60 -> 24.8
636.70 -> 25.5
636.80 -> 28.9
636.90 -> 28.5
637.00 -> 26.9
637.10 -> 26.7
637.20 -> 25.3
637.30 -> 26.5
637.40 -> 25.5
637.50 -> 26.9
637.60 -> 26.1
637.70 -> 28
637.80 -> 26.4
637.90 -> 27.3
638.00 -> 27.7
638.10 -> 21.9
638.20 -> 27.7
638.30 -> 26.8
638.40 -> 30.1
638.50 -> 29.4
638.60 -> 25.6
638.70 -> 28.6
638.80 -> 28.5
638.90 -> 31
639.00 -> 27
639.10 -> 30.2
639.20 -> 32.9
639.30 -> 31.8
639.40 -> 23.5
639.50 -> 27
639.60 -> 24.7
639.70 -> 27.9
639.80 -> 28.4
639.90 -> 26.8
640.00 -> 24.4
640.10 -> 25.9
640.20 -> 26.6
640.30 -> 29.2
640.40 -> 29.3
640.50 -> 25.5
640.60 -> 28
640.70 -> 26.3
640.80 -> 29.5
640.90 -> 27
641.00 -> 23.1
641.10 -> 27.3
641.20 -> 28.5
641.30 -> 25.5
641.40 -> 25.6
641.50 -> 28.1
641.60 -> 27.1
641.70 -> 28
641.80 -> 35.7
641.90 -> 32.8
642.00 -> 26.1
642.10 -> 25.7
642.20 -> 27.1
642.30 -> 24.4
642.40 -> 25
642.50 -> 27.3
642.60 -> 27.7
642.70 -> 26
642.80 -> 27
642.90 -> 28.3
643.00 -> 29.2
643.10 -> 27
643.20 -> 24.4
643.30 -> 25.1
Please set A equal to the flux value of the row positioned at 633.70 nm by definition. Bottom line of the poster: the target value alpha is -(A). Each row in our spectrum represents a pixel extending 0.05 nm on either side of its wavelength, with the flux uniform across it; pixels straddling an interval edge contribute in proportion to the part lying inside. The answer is -26.7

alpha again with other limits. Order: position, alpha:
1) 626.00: -20.4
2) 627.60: -21.4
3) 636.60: -24.8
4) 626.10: -26.1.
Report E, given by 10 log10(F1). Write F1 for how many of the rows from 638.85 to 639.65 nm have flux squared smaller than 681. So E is 3.0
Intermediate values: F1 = 2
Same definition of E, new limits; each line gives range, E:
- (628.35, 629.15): 4.8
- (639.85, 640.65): 4.8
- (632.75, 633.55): 7.8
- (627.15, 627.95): 3.0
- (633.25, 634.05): 7.0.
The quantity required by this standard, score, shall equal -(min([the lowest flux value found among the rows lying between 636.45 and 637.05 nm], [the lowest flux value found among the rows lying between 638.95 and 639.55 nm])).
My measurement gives -23.5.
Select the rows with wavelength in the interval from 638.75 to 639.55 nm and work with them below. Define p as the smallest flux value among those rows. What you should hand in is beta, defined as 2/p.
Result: 0.0851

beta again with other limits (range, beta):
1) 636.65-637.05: 0.0784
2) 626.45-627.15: 0.0830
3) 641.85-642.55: 0.0820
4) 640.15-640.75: 0.0784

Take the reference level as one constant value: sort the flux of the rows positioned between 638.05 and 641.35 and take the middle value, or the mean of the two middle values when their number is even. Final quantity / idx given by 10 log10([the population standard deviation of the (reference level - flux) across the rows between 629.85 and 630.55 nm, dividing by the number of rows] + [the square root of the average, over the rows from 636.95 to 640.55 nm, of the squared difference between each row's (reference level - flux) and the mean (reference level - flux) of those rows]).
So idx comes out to 6.6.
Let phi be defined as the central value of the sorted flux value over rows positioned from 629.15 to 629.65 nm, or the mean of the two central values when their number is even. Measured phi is 26.8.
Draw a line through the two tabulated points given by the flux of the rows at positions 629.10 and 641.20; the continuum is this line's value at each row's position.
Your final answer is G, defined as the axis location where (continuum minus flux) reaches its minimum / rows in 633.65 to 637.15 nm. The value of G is 634.40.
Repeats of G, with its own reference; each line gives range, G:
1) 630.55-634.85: 631.70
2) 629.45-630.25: 629.50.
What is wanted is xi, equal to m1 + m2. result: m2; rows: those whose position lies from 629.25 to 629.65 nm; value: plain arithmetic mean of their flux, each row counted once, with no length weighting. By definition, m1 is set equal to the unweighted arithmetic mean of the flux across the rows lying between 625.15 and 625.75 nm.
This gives 53.2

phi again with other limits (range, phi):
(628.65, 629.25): 27.6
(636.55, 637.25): 26.7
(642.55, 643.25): 27.0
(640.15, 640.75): 27.3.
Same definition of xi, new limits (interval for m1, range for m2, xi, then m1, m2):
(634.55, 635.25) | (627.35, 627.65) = 57.8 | 26.3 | 31.5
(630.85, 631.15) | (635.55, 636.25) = 51.5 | 25.1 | 26.4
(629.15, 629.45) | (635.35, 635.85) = 53.1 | 26.4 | 26.6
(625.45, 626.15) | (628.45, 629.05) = 53.9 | 28.3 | 25.6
